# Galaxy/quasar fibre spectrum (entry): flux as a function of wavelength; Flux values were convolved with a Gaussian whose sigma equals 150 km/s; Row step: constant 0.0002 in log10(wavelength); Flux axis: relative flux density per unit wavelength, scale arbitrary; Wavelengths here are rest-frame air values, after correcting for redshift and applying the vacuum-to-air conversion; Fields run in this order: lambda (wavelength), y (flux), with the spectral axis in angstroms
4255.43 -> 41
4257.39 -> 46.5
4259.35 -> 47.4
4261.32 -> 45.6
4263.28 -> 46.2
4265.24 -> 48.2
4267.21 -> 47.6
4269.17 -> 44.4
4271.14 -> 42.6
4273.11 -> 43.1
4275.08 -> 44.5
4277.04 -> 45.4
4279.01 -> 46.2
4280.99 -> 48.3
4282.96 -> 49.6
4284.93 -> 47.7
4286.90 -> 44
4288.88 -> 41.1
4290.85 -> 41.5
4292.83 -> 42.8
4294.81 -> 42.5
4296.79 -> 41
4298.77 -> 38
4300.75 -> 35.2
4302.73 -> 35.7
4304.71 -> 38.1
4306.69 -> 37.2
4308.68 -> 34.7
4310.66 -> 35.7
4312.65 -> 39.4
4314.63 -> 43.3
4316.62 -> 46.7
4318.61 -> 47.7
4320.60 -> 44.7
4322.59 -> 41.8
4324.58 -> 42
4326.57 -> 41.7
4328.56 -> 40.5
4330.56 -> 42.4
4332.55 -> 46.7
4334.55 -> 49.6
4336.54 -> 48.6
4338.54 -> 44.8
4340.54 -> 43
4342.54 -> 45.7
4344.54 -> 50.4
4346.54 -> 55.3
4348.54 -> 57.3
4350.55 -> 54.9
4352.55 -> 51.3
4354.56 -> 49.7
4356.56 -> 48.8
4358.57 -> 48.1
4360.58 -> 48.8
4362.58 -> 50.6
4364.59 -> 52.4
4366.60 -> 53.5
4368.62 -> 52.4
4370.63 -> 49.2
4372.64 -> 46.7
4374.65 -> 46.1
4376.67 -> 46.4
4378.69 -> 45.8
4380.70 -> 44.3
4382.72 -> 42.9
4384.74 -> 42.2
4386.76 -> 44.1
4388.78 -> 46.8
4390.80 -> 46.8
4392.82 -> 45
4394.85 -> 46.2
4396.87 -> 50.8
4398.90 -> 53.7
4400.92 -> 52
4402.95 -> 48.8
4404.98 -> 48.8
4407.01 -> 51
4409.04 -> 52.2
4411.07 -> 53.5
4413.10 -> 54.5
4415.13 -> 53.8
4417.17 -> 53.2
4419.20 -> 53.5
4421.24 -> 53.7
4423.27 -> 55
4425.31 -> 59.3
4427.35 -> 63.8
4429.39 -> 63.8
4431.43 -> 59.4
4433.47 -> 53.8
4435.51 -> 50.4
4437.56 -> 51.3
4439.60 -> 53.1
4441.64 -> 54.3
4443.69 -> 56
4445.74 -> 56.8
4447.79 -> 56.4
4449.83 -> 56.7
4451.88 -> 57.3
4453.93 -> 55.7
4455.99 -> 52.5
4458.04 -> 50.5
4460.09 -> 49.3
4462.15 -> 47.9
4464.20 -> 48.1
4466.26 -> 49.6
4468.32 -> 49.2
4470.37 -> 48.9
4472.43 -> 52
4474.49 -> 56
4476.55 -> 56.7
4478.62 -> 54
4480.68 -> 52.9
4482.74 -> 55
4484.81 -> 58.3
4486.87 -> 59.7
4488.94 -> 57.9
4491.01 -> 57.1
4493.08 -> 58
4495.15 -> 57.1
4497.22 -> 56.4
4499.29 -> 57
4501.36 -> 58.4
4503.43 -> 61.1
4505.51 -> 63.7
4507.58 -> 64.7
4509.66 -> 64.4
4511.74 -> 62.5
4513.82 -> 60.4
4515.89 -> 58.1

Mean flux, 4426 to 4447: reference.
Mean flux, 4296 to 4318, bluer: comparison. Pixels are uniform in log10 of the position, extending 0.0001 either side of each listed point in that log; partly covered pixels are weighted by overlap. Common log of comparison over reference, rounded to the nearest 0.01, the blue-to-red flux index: -0.16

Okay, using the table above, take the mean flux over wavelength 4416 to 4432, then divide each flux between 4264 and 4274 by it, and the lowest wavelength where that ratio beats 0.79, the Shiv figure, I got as 4265.24 angstroms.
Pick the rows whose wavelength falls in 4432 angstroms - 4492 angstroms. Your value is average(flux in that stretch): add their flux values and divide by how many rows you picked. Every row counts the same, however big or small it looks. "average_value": 53.7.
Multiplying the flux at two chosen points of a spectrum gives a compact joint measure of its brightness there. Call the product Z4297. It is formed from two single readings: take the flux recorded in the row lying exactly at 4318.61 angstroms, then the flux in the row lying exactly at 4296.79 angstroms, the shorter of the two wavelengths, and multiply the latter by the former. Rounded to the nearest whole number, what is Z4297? 1956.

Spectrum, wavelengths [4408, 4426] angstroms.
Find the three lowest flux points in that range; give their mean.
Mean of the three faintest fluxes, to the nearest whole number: 53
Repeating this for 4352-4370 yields 49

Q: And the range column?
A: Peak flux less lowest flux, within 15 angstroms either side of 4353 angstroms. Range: 14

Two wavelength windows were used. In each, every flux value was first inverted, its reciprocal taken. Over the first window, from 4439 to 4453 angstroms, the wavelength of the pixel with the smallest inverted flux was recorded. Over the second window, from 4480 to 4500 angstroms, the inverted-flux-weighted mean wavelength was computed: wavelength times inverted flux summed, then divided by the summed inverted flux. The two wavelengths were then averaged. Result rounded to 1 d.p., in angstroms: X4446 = 4470.9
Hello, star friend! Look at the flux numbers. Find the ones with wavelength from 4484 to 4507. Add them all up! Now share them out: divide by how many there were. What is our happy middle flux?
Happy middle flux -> 59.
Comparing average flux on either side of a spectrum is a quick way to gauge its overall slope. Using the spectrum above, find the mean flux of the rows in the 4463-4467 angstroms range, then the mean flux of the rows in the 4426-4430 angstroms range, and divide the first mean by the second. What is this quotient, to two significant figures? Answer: 0.77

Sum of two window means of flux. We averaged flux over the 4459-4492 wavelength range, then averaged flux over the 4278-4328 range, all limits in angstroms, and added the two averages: 95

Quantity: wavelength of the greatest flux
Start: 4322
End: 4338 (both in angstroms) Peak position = 4334.55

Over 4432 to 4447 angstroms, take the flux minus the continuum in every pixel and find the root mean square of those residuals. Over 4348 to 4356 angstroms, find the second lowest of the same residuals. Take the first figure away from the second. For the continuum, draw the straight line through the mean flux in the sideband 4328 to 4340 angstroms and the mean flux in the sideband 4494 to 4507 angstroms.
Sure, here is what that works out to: 2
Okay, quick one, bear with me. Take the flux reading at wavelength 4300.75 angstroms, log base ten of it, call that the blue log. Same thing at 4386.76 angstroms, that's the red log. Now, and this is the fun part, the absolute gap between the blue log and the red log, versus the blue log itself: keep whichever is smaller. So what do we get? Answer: 0.10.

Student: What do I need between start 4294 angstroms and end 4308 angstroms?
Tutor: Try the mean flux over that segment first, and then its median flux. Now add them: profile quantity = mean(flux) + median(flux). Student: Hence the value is 76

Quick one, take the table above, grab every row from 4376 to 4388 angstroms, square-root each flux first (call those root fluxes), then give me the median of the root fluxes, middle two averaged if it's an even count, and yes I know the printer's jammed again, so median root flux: 6.65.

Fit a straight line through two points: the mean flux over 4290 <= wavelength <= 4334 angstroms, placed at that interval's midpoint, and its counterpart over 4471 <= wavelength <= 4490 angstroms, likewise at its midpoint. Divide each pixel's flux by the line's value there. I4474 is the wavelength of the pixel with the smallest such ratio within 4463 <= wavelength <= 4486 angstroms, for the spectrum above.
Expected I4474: 4464.20 angstroms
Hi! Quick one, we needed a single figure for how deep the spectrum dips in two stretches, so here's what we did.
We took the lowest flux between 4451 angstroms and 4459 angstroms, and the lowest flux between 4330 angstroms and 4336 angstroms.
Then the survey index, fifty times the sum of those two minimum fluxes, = 4645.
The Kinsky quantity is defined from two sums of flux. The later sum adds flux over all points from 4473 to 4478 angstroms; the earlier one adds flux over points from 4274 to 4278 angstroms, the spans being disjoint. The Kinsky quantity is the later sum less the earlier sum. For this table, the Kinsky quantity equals 23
